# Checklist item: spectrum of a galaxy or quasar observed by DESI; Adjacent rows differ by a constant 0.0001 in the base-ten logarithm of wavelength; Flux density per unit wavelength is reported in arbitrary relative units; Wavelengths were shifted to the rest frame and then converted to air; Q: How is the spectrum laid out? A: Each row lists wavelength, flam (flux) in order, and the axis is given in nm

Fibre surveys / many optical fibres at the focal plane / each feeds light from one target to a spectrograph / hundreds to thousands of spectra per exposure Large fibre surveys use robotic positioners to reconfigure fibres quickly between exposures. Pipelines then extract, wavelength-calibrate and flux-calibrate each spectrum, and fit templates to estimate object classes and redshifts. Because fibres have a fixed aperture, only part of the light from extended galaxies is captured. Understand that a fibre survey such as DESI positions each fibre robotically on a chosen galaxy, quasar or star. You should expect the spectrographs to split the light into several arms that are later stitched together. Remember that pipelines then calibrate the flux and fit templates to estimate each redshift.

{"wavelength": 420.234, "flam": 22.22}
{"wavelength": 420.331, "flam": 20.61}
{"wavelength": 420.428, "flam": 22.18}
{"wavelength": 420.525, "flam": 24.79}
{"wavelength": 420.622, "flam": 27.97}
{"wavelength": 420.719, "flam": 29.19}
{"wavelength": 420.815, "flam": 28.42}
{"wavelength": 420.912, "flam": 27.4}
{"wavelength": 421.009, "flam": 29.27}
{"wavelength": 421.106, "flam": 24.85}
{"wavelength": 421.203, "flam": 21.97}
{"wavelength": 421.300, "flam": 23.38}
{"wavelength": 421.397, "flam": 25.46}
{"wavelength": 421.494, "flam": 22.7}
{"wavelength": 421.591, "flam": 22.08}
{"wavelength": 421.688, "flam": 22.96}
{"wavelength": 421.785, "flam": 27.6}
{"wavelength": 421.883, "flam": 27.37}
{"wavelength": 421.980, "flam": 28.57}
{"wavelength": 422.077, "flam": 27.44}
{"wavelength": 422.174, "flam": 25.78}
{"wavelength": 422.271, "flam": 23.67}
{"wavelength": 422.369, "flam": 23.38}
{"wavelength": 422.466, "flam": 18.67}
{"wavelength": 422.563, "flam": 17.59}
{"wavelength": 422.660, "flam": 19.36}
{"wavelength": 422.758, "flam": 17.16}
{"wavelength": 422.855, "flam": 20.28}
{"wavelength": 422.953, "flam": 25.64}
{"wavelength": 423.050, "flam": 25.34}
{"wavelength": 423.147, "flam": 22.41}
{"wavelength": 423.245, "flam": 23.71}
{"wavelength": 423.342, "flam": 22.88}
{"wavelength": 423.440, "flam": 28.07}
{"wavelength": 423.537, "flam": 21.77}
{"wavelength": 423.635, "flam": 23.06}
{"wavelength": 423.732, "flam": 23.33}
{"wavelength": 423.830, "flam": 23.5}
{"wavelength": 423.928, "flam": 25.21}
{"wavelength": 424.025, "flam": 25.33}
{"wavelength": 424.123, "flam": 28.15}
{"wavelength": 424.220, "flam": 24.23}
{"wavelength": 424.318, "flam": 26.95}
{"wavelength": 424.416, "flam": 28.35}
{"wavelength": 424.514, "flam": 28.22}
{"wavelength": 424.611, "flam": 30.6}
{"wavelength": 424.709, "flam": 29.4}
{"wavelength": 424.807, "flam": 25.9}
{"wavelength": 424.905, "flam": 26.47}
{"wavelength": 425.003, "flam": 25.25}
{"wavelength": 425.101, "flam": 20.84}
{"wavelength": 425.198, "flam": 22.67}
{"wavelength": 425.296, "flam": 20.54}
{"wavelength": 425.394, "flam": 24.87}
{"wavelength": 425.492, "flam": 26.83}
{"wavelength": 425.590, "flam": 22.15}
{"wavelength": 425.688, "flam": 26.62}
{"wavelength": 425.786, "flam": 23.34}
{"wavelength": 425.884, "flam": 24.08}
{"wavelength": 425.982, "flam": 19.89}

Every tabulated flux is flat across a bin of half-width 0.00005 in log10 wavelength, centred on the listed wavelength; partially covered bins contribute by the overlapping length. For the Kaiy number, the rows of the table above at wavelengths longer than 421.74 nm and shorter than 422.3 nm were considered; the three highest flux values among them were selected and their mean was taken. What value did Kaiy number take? 27.9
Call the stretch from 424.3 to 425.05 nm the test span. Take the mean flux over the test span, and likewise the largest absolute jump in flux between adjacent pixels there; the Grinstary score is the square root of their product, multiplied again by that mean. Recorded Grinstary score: 272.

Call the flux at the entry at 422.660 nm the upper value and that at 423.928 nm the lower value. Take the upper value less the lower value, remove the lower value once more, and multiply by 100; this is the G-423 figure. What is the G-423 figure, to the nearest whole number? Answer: -3106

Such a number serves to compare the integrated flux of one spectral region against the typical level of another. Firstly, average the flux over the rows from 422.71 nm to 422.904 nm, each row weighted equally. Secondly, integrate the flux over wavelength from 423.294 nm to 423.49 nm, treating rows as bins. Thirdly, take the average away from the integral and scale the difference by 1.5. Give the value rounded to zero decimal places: -21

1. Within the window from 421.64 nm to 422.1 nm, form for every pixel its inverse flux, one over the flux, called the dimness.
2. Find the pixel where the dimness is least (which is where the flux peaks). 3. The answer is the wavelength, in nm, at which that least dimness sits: 421.980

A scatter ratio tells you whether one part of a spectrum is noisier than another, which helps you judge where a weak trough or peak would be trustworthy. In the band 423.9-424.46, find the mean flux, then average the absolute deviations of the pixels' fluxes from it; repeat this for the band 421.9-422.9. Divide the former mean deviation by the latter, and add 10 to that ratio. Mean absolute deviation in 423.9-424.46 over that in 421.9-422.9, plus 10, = 10.4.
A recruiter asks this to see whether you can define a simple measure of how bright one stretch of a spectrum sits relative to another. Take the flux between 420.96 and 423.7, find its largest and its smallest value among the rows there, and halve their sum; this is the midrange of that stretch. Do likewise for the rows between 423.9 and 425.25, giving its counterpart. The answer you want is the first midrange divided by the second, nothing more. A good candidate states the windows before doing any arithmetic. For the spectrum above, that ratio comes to 0.90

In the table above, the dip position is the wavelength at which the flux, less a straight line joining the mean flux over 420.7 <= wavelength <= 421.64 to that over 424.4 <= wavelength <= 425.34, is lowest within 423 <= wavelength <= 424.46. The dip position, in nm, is 423.537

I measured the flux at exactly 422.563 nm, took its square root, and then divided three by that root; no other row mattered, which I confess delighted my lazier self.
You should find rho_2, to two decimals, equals 0.72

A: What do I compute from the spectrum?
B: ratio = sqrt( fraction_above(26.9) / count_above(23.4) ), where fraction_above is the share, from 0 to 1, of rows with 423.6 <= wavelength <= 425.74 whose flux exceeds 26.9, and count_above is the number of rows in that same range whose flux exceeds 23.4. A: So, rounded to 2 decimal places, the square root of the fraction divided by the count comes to 0.13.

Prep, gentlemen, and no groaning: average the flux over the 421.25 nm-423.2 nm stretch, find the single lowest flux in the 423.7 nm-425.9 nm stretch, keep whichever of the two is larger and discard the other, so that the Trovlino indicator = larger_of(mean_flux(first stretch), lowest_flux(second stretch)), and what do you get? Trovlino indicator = 23.3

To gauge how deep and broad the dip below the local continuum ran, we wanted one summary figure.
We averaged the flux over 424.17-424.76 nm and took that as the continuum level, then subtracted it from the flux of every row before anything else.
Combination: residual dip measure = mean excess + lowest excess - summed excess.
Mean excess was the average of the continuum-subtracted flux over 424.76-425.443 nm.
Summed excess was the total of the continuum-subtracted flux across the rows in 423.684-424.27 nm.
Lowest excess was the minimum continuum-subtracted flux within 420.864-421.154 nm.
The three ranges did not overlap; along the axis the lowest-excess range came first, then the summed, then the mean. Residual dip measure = 11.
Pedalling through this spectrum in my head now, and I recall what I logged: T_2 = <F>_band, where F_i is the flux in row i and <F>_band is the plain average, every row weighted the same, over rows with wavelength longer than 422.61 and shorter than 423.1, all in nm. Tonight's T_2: 21.6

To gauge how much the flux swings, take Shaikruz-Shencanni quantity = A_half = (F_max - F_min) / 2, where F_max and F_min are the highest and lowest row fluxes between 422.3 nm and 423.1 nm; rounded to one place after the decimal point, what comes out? 4.2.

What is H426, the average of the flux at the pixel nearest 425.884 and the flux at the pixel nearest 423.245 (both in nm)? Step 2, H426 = 23.9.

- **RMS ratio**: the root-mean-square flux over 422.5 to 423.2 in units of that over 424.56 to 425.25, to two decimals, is 0.82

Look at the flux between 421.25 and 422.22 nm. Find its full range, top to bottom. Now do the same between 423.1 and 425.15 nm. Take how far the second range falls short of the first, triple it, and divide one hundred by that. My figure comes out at -10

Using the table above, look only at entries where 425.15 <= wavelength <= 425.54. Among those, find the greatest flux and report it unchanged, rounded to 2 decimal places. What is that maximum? 26.83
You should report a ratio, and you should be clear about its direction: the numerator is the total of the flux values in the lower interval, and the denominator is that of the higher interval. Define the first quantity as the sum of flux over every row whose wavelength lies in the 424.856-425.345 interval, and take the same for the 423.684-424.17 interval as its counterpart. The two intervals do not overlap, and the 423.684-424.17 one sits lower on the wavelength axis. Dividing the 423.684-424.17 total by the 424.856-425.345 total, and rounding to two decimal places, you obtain 1.08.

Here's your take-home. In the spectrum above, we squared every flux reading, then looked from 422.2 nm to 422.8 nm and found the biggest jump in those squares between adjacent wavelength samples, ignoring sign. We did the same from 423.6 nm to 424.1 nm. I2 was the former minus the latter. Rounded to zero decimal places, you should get 115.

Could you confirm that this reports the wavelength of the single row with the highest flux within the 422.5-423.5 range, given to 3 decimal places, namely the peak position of 423.440 nm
